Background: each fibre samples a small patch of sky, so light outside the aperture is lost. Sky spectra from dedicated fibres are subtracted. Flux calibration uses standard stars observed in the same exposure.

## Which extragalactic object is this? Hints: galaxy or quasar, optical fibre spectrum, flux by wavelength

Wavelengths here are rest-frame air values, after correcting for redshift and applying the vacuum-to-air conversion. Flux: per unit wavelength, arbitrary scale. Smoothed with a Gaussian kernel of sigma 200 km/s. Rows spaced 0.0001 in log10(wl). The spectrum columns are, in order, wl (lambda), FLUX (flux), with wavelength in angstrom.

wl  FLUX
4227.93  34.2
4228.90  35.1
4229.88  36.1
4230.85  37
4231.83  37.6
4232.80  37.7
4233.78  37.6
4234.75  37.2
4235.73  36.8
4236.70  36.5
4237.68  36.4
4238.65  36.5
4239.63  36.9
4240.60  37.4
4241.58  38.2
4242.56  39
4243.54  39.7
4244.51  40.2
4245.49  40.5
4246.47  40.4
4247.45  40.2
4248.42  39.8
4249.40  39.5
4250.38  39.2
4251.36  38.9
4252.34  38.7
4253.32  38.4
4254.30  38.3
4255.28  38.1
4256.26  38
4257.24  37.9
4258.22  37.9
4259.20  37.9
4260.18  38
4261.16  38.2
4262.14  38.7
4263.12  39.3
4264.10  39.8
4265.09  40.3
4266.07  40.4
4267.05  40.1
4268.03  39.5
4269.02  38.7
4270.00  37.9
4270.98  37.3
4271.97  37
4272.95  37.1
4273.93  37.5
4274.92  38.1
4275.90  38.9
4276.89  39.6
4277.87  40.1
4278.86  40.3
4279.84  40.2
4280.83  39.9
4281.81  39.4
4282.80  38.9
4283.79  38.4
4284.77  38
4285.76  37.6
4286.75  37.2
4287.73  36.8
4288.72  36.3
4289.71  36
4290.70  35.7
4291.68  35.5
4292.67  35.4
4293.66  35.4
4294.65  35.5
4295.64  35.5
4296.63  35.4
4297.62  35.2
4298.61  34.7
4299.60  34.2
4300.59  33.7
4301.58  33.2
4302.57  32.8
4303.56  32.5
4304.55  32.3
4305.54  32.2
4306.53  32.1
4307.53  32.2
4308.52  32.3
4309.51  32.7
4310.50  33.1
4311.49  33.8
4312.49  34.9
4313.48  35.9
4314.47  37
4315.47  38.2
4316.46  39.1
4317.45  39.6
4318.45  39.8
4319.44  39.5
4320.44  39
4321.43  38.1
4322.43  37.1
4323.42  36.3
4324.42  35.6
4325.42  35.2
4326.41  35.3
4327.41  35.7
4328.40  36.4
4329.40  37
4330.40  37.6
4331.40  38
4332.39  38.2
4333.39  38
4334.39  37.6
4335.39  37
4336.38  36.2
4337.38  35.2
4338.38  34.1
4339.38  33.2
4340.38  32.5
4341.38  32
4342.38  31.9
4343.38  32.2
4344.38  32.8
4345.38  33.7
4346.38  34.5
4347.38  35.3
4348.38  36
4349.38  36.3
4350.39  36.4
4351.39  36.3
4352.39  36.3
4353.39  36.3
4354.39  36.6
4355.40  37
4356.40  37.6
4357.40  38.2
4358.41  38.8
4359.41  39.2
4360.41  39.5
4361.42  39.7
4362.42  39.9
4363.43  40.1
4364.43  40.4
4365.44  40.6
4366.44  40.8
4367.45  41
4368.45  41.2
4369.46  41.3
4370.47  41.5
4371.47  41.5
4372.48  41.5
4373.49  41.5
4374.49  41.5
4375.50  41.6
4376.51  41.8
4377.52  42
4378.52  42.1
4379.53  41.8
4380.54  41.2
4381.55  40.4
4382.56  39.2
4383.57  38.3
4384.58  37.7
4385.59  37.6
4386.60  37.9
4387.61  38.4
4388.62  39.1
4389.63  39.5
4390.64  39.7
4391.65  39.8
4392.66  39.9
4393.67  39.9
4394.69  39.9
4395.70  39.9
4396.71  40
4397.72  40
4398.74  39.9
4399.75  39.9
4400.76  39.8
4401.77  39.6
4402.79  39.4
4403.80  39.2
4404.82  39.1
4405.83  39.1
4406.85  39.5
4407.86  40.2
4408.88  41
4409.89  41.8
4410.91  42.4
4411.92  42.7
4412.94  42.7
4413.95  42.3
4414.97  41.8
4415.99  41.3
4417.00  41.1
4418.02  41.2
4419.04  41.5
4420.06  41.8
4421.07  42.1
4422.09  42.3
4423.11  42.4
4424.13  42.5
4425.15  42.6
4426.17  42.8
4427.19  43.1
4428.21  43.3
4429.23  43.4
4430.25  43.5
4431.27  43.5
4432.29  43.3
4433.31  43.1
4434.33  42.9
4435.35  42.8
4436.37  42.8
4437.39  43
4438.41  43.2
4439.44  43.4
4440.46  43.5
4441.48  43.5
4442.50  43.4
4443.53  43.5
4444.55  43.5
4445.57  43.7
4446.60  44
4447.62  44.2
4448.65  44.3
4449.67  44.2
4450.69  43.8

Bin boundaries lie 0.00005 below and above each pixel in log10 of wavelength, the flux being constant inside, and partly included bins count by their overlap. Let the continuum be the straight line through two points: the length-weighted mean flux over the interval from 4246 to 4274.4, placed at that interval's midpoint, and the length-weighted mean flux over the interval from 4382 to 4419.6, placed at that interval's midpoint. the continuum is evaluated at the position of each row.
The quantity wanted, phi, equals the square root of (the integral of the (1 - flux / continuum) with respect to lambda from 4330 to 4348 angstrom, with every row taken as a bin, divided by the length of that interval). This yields 0.34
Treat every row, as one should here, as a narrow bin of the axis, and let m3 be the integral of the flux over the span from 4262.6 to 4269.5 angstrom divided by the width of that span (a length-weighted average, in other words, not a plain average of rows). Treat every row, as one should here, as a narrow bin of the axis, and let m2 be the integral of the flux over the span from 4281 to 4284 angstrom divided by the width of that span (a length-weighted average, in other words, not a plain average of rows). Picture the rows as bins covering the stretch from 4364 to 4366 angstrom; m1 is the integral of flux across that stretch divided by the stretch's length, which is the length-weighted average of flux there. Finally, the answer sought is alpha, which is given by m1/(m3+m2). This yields 0.51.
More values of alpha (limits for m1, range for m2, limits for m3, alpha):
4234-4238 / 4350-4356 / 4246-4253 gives 0.48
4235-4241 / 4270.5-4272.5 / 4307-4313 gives 0.52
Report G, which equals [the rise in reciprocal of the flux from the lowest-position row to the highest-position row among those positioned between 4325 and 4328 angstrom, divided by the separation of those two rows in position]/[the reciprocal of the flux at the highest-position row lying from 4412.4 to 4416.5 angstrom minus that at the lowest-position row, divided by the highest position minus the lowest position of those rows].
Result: -0.8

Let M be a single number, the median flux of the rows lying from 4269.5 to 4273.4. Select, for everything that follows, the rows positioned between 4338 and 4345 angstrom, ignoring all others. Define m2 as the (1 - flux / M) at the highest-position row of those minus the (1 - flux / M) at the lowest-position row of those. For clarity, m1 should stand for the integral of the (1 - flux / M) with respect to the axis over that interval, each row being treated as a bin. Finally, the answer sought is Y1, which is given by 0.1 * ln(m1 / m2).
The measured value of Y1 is 0.3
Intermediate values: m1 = 0.9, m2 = 0.035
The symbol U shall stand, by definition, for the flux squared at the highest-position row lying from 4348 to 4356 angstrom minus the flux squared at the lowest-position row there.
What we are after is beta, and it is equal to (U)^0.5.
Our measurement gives 9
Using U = 73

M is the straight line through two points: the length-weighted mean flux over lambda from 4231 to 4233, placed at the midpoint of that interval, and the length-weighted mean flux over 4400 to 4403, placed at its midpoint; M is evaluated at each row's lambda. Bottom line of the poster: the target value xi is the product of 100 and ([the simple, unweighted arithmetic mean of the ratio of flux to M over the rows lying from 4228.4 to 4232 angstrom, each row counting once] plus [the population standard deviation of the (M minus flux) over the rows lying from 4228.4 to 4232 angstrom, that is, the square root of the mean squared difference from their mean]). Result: 190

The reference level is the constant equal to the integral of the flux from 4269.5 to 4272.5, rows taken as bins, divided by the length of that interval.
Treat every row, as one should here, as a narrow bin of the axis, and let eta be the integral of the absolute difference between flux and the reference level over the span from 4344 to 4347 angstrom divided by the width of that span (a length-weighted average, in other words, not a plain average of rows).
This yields 4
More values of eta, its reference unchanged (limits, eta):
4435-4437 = 5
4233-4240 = 1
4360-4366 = 3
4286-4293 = 1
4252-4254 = 1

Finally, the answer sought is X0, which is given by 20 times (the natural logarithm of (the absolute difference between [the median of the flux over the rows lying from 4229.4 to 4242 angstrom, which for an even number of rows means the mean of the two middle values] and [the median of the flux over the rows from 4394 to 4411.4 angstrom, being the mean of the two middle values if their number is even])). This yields 21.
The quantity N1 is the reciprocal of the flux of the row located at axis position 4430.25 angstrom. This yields 0.0230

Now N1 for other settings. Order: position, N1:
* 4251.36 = 0.0257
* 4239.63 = 0.0271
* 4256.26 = 0.0263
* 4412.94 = 0.0234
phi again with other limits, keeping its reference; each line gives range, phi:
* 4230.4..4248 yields 0.10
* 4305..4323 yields 0.29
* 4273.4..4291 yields 0.13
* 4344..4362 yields 0.27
